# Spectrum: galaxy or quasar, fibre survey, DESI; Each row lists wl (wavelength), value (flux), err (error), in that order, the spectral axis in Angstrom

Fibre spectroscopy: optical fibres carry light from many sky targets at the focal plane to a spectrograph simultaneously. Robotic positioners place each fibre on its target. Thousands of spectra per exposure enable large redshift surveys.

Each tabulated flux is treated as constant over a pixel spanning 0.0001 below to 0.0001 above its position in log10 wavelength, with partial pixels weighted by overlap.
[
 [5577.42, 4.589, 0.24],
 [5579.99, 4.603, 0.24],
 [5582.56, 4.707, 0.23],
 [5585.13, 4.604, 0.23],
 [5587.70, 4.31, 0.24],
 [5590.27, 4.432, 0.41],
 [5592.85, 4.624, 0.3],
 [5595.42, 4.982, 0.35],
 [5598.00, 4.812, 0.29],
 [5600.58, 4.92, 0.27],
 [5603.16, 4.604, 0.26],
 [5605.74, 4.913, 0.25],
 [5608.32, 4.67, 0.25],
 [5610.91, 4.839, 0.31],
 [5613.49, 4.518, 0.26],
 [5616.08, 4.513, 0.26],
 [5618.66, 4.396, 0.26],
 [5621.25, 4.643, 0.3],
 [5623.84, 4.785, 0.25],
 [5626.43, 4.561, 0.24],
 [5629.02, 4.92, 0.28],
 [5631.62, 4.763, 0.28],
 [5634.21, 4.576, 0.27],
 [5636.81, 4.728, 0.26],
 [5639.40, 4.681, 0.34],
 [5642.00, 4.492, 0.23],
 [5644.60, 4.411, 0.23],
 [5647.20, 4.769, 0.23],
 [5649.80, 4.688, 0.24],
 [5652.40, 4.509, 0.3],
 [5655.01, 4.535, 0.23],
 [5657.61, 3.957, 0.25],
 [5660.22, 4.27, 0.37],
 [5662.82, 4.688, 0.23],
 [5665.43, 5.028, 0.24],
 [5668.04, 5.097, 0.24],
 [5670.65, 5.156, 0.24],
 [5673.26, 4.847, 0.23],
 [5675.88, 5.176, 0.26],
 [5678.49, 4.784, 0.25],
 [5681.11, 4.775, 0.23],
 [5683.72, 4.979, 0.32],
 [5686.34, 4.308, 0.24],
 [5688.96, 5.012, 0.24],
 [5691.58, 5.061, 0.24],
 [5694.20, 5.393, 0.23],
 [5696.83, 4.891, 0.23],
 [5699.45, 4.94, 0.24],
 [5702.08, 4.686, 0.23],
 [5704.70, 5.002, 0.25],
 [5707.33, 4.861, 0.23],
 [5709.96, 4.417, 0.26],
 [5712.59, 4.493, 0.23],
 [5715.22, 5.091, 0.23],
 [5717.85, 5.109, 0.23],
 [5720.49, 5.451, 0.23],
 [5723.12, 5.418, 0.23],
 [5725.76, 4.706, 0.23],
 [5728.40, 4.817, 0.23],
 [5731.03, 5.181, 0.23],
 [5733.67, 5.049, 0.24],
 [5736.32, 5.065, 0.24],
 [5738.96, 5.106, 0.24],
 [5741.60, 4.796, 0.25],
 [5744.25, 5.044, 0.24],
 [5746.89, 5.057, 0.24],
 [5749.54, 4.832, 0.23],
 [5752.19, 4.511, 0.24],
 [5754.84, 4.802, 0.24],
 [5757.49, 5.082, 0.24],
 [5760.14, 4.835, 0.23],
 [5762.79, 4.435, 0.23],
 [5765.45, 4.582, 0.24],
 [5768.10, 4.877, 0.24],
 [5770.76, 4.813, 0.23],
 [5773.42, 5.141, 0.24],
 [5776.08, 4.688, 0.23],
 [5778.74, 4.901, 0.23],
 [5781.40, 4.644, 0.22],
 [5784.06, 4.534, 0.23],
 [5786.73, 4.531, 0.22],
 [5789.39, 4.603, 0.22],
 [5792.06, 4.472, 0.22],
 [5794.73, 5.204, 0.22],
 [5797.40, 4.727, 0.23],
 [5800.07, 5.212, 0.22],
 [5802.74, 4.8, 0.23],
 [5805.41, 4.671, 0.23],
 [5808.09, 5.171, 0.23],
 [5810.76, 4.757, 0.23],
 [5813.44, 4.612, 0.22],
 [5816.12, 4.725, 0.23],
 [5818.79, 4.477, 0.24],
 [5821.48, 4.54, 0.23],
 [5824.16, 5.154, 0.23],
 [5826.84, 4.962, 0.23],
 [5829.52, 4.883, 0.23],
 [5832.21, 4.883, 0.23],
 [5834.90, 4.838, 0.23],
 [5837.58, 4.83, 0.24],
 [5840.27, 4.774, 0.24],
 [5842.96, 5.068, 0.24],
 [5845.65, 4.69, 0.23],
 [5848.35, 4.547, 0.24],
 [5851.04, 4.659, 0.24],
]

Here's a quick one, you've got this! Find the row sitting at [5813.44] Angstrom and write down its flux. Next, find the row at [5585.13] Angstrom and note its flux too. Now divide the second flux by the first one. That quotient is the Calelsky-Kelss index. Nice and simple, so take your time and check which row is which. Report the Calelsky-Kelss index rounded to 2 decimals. 1.00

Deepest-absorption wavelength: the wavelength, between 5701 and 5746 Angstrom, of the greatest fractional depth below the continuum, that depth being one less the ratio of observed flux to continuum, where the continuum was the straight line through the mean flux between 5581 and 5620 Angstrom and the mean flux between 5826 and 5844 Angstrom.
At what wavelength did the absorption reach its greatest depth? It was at 5709.96 Angstrom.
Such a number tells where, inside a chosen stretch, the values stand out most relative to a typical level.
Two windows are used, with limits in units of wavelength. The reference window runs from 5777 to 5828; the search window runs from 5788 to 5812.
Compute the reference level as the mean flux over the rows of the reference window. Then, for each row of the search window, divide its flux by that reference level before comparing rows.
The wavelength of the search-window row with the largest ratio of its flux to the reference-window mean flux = 5800.07 Angstrom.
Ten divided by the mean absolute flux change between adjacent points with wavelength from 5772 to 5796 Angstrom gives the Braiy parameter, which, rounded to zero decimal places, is 41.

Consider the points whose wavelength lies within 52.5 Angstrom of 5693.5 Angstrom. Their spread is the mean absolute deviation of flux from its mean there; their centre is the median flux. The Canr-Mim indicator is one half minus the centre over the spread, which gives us -18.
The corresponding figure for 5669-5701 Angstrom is -26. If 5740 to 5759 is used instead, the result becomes -30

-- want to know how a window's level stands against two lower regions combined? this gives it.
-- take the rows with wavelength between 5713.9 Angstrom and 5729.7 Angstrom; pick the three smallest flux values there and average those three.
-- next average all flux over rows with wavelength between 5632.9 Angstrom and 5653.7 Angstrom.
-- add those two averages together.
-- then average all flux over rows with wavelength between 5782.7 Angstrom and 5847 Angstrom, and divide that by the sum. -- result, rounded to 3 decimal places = 0.506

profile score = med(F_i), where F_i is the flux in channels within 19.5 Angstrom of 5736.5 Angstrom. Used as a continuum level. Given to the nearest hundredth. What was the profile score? 5.05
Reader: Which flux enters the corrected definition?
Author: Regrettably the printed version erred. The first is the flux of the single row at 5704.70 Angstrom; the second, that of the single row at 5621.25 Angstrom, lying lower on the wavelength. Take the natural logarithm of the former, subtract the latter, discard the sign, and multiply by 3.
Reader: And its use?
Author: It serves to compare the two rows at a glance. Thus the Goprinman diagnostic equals 9.1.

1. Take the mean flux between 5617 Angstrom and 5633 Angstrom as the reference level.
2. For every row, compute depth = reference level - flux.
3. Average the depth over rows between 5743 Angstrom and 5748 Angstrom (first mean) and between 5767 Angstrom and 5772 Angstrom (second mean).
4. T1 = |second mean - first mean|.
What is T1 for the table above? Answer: 0.21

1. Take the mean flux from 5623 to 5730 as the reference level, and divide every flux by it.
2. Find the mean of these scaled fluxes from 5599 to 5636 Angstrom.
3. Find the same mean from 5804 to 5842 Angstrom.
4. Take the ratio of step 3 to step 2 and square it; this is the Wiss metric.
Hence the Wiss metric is 1.05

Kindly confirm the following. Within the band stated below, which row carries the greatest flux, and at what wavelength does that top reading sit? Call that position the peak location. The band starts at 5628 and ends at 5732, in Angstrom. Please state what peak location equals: 5720.49 Angstrom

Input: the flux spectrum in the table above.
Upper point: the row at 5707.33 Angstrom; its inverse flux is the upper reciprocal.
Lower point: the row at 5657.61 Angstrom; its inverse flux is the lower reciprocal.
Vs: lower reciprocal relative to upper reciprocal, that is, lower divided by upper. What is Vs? 1.23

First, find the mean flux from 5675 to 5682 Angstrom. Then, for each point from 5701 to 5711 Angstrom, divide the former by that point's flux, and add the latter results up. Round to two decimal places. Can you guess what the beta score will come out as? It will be 4.15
